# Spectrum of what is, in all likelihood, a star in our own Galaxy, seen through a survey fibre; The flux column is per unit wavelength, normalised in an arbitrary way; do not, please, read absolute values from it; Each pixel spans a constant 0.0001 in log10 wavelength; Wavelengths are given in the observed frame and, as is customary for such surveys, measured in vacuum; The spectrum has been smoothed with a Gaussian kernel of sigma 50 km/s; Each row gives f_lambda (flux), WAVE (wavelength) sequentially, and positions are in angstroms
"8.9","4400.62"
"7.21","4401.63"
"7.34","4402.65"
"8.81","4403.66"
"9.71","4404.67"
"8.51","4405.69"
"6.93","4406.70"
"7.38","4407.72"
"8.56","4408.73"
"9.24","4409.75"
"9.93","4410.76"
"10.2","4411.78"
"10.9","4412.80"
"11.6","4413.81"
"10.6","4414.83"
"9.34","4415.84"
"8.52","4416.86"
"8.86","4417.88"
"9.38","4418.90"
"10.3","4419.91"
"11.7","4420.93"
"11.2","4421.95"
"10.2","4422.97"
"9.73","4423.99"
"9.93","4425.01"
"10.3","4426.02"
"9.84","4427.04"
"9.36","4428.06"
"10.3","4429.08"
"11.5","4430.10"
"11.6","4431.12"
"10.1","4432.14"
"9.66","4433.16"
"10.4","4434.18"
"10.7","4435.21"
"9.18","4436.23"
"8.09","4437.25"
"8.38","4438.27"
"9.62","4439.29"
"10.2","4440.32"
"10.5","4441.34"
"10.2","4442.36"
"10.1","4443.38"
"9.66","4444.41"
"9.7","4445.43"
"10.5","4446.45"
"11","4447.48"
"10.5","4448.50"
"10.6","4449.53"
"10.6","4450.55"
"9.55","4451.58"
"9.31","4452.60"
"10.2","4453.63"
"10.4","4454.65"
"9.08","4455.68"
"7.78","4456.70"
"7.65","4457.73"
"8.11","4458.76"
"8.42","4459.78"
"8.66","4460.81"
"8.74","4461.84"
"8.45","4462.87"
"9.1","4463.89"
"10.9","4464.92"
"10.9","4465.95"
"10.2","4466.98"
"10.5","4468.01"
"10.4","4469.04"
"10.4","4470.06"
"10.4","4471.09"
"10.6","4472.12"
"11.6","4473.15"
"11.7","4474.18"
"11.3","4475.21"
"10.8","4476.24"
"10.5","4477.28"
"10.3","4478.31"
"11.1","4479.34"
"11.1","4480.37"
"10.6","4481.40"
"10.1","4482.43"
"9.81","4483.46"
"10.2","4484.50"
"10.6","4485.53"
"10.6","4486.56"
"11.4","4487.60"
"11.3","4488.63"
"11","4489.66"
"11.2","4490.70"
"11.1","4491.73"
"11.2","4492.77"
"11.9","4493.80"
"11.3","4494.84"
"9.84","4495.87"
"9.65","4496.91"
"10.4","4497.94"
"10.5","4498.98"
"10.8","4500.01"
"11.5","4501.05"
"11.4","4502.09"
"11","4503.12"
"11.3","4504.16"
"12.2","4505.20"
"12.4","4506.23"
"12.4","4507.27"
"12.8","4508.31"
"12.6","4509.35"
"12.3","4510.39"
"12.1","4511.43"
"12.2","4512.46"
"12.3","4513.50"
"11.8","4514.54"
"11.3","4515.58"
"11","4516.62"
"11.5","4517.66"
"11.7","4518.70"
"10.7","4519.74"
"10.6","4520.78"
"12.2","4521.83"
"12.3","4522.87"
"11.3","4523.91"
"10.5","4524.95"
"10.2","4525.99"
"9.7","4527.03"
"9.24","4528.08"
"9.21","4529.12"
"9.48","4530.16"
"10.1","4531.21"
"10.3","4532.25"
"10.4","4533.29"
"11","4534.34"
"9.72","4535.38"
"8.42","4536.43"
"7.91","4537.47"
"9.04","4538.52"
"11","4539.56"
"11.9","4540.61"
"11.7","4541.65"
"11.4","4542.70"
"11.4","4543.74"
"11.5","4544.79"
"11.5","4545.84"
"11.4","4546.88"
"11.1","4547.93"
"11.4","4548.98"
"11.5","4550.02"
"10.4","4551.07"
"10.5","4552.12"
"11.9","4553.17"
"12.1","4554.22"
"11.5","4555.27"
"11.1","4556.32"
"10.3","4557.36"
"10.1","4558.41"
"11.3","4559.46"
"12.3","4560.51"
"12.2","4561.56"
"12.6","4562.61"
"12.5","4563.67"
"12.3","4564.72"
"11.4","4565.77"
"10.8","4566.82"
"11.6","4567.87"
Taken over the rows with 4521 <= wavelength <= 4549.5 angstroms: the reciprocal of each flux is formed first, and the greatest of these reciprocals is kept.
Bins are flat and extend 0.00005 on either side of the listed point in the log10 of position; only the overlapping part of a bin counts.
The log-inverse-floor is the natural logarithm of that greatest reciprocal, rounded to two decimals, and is -2.07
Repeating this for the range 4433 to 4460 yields -2.03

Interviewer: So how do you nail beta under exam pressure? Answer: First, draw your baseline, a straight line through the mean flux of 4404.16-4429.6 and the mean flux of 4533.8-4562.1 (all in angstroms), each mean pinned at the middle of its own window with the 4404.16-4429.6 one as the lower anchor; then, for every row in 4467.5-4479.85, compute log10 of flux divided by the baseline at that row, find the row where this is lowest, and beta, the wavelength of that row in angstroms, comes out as 4478.31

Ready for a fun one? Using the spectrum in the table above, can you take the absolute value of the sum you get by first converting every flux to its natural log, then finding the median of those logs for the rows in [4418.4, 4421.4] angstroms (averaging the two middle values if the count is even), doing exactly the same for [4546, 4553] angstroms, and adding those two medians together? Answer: 4.75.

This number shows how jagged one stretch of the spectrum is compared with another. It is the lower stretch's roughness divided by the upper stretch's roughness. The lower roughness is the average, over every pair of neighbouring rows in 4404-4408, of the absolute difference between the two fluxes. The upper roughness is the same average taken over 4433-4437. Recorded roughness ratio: 1.3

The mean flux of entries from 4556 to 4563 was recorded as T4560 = 11.4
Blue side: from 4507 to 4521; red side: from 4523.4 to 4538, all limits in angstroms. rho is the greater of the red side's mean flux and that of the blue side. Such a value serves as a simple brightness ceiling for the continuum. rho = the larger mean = 11.8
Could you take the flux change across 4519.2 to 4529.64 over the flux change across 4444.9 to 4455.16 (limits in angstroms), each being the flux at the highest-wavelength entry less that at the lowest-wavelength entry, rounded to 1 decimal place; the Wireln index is -2.1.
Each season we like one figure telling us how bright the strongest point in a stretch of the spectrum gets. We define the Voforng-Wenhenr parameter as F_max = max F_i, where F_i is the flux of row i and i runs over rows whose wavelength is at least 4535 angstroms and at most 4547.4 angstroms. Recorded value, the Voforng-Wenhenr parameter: 11.9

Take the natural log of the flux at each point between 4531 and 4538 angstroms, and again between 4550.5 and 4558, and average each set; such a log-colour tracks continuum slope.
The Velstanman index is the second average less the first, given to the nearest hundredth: 0.14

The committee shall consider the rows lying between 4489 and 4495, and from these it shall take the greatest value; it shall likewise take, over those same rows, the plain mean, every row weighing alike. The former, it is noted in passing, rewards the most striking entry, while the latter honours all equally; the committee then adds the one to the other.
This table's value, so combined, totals 23.2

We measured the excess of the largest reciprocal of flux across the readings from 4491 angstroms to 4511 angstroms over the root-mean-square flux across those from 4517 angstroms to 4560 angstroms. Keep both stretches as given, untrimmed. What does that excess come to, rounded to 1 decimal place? -10.7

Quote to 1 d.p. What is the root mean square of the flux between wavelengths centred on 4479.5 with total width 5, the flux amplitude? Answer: 10.7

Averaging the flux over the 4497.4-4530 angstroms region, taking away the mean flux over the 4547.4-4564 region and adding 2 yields 1.9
